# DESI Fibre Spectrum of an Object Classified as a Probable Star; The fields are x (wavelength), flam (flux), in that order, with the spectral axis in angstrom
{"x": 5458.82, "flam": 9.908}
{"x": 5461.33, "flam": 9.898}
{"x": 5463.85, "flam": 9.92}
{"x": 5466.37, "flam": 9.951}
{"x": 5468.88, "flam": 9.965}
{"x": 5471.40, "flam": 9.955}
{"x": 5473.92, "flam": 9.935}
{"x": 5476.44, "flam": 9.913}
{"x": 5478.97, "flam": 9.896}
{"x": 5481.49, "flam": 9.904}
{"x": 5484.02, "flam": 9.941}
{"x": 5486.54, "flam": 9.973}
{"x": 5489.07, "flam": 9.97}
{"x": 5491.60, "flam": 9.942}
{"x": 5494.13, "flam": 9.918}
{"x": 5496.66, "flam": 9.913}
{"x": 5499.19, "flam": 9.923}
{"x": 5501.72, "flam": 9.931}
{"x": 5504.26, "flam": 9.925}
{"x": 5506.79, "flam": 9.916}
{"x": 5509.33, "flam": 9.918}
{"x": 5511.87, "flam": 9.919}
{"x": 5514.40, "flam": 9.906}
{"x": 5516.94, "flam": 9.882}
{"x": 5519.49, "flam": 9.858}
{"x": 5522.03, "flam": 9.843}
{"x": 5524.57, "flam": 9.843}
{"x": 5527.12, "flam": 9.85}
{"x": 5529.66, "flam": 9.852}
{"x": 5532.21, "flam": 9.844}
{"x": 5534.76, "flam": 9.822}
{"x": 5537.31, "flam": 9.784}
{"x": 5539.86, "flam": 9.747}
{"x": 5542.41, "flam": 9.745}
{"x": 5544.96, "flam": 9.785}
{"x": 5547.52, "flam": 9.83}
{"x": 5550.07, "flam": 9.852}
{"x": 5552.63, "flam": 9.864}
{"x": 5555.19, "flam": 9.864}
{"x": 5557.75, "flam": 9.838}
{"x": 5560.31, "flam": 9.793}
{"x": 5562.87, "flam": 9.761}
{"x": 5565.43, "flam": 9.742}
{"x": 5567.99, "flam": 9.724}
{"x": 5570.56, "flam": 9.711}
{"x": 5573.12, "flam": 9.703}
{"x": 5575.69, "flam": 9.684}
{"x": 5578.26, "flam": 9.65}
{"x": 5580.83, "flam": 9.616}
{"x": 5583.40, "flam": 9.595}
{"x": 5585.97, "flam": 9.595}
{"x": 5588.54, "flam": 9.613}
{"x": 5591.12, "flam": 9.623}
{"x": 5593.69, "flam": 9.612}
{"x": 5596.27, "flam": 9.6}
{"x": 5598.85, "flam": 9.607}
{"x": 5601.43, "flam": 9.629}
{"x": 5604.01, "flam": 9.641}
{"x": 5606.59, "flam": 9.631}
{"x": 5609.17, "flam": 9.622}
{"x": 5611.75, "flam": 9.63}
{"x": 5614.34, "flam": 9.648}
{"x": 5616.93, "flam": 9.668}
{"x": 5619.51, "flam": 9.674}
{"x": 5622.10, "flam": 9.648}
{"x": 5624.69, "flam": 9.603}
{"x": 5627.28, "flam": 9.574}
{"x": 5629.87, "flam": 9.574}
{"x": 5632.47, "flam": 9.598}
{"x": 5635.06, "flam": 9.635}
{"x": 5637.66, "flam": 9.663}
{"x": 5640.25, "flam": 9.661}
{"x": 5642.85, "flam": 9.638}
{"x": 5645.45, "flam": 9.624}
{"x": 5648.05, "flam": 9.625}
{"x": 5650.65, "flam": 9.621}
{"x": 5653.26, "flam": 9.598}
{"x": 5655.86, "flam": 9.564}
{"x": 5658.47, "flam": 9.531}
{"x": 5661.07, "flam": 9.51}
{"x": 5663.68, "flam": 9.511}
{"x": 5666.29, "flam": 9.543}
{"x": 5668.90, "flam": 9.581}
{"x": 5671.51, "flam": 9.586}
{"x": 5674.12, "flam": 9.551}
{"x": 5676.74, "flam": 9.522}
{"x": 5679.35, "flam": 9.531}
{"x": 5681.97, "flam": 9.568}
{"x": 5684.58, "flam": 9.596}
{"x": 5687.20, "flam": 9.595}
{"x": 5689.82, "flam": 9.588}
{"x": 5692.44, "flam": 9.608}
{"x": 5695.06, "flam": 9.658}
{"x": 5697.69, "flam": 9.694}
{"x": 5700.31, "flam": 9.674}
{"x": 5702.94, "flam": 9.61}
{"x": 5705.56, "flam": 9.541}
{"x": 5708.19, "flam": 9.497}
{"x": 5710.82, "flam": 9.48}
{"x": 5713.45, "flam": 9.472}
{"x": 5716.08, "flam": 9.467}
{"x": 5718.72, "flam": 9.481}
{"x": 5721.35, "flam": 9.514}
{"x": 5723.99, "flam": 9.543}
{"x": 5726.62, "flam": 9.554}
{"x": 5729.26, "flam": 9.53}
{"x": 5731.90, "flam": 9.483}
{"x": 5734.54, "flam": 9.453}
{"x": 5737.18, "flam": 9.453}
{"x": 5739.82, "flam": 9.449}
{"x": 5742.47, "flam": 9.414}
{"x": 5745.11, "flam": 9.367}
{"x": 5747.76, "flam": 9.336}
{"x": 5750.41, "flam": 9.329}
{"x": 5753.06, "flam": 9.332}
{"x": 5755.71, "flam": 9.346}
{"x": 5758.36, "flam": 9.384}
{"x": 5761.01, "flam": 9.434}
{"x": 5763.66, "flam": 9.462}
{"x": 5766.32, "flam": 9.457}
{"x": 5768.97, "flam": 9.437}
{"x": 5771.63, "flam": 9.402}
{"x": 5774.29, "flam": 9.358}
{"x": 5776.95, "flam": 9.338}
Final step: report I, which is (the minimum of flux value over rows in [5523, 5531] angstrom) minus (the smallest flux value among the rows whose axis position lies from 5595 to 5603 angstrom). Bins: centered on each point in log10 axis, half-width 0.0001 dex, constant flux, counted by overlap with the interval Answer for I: 0.24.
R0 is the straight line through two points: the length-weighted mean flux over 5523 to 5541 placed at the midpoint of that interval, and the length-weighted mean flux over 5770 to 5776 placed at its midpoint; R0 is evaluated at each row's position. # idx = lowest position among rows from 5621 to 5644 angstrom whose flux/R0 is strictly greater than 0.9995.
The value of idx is 5635.06 angstrom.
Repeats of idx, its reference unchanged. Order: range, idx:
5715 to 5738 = 5718.72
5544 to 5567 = 5547.52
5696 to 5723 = 5697.69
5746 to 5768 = 5761.01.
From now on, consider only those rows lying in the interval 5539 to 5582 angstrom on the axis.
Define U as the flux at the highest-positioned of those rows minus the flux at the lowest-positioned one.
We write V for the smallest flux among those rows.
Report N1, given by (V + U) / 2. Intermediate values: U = -0.13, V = 9.616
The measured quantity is 4.74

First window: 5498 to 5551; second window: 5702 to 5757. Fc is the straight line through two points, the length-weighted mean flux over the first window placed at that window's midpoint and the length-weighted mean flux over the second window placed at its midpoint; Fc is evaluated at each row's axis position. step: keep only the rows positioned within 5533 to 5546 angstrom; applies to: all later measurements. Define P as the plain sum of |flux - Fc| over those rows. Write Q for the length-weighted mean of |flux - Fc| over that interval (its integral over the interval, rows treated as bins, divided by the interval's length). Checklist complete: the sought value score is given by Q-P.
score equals -0.20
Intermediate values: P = 0.25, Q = 0.049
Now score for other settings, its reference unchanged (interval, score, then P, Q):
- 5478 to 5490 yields -0.14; 0.18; 0.035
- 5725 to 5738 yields -0.16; 0.21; 0.043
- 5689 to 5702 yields -0.48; 0.60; 0.121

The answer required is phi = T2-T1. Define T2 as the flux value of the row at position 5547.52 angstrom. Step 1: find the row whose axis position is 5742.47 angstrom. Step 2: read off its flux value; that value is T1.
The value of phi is 0.4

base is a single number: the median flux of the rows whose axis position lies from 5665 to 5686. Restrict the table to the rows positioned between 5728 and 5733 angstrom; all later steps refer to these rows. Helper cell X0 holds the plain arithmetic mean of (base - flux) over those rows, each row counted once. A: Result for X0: 0.05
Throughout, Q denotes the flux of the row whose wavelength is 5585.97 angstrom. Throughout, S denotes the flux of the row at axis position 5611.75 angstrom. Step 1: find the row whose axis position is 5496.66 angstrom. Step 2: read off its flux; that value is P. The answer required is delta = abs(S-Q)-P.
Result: -9.88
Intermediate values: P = 9.913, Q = 9.595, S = 9.63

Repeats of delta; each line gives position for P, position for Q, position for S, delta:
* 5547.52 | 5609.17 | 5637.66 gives -9.79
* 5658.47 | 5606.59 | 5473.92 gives -9.23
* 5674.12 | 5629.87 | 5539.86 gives -9.38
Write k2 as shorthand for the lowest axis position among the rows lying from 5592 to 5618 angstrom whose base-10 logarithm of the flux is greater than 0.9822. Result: 5593.69 angstrom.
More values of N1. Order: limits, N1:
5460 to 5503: 4.96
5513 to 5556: 4.85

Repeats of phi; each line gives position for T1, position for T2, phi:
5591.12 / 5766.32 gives -0.2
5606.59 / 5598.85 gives 0.0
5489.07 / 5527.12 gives -0.1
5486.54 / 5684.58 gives -0.4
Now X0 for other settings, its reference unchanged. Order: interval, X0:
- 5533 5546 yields -0.22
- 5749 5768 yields 0.17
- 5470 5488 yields -0.37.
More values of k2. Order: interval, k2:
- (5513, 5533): 5514.40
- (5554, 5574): 5555.19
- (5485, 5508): 5486.54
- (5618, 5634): 5619.51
